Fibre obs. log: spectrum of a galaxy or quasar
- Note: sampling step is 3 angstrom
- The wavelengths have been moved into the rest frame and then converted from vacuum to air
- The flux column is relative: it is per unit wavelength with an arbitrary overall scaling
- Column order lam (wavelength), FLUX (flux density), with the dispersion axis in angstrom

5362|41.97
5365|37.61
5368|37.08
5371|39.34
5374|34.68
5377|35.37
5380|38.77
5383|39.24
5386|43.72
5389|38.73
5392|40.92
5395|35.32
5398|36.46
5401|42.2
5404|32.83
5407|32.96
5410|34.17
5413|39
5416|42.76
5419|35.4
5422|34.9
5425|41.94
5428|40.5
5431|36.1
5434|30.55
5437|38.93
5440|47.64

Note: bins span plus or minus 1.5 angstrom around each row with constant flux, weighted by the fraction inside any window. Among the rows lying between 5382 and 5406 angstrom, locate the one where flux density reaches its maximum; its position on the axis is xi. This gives 5386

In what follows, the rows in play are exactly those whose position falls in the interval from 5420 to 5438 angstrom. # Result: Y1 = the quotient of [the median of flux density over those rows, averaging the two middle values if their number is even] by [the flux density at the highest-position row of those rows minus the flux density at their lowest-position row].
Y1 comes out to 9.3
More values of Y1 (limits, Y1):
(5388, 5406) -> -6.4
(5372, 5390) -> 9.6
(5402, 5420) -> 13.5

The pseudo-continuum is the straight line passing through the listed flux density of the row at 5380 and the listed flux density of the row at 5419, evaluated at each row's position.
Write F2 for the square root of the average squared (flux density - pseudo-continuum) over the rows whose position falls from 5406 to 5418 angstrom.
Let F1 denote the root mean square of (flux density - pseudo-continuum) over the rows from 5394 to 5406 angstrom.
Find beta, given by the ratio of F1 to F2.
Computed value 0.8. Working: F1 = 3.5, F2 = 4.4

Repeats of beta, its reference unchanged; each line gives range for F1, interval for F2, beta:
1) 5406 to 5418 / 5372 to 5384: 1.5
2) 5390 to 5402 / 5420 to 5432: 0.7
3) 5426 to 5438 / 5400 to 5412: 1.1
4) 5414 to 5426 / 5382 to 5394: 1.6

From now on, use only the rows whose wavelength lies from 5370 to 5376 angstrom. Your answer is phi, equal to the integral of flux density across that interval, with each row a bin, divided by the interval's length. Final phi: 36.7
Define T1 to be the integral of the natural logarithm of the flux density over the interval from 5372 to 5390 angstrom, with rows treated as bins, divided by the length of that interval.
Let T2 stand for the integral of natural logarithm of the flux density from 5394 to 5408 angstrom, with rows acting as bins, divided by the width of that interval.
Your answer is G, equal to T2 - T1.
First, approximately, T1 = 3.65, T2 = 3.58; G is -0.06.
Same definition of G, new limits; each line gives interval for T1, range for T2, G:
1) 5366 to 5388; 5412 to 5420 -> 0.02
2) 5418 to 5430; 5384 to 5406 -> 0.01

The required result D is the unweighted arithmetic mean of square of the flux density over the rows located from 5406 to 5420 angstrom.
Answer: 1371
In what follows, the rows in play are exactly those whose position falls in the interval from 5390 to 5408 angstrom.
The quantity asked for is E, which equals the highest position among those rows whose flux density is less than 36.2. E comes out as 5407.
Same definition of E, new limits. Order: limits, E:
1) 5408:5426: 5422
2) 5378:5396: 5395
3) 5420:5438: 5434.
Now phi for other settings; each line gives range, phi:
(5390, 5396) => 38.4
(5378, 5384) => 38.7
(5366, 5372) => 38.1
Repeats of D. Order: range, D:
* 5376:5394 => 1563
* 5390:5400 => 1417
